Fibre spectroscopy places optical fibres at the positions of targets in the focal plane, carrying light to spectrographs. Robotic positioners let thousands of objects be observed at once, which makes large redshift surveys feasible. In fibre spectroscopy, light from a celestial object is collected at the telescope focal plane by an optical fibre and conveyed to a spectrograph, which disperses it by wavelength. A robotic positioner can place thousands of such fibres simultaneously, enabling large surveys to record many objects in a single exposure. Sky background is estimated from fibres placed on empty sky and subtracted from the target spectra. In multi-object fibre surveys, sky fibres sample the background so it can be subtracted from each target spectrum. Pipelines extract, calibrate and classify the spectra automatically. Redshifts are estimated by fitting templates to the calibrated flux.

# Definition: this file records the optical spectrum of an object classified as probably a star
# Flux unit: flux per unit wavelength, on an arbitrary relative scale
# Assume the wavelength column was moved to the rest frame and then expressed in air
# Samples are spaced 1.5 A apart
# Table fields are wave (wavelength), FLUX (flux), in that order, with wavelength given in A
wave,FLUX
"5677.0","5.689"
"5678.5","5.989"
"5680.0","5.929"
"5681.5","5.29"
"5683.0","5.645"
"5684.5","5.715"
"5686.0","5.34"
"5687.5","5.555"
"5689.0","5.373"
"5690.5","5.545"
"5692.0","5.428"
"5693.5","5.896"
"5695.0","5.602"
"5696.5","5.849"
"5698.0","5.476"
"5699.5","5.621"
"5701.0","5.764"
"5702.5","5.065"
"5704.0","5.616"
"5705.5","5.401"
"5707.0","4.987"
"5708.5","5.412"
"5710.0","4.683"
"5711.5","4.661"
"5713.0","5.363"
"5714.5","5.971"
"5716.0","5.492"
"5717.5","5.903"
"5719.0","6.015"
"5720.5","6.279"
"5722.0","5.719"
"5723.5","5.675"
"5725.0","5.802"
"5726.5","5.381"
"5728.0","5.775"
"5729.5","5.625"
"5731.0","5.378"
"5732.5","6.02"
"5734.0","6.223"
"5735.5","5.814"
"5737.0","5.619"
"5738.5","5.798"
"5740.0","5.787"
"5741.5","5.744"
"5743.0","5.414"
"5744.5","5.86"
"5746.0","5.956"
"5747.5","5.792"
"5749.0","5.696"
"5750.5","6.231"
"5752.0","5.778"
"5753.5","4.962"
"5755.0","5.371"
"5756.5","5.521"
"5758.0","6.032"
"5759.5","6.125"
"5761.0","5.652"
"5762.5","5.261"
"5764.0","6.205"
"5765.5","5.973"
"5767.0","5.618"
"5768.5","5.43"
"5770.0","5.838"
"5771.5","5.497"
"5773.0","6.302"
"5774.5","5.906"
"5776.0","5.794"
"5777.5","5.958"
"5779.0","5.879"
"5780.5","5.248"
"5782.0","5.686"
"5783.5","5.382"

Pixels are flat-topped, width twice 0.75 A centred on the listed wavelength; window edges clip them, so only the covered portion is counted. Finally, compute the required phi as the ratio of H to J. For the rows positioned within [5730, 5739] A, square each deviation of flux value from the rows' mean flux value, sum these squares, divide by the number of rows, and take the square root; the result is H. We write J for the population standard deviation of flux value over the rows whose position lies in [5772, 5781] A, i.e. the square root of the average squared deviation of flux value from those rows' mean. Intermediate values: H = 0.27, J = 0.31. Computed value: 0.9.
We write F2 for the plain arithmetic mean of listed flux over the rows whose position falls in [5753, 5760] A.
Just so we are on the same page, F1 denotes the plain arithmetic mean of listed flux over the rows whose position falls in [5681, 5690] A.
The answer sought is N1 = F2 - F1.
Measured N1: 0.12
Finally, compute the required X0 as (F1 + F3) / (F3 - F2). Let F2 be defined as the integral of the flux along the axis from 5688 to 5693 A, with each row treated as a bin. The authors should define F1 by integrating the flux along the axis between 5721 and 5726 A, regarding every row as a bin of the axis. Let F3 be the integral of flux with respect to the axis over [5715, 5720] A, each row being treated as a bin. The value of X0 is 32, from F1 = 28.7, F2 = 27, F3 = 29.2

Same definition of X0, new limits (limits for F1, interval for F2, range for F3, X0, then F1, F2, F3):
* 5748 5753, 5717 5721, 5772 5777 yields 11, 29.2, 24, 29.9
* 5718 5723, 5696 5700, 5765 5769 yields 407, 29.9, 23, 22.7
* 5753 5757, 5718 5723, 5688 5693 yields -19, 21.2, 30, 27.4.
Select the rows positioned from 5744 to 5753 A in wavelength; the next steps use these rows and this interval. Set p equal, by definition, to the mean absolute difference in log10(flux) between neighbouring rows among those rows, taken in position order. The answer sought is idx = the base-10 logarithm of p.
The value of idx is -1.71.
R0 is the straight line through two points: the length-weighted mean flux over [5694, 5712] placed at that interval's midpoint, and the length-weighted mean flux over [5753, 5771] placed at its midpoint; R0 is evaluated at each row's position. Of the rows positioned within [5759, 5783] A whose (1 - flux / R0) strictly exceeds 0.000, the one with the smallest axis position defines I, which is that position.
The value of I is 5761.0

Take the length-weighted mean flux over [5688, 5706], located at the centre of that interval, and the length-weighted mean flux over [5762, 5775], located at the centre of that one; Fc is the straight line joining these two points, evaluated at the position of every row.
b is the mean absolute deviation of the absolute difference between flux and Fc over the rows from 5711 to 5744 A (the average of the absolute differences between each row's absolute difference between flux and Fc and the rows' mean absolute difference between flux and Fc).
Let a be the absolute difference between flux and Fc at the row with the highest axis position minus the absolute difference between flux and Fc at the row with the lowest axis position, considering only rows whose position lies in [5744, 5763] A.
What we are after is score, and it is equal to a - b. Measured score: 0.2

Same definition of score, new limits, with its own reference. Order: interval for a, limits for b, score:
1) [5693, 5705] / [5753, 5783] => -0.5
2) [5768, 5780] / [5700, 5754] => -0.5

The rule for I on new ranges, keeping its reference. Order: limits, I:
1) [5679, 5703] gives 5702.5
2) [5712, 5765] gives 5713.0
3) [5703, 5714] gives 5707.0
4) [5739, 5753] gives 5743.0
